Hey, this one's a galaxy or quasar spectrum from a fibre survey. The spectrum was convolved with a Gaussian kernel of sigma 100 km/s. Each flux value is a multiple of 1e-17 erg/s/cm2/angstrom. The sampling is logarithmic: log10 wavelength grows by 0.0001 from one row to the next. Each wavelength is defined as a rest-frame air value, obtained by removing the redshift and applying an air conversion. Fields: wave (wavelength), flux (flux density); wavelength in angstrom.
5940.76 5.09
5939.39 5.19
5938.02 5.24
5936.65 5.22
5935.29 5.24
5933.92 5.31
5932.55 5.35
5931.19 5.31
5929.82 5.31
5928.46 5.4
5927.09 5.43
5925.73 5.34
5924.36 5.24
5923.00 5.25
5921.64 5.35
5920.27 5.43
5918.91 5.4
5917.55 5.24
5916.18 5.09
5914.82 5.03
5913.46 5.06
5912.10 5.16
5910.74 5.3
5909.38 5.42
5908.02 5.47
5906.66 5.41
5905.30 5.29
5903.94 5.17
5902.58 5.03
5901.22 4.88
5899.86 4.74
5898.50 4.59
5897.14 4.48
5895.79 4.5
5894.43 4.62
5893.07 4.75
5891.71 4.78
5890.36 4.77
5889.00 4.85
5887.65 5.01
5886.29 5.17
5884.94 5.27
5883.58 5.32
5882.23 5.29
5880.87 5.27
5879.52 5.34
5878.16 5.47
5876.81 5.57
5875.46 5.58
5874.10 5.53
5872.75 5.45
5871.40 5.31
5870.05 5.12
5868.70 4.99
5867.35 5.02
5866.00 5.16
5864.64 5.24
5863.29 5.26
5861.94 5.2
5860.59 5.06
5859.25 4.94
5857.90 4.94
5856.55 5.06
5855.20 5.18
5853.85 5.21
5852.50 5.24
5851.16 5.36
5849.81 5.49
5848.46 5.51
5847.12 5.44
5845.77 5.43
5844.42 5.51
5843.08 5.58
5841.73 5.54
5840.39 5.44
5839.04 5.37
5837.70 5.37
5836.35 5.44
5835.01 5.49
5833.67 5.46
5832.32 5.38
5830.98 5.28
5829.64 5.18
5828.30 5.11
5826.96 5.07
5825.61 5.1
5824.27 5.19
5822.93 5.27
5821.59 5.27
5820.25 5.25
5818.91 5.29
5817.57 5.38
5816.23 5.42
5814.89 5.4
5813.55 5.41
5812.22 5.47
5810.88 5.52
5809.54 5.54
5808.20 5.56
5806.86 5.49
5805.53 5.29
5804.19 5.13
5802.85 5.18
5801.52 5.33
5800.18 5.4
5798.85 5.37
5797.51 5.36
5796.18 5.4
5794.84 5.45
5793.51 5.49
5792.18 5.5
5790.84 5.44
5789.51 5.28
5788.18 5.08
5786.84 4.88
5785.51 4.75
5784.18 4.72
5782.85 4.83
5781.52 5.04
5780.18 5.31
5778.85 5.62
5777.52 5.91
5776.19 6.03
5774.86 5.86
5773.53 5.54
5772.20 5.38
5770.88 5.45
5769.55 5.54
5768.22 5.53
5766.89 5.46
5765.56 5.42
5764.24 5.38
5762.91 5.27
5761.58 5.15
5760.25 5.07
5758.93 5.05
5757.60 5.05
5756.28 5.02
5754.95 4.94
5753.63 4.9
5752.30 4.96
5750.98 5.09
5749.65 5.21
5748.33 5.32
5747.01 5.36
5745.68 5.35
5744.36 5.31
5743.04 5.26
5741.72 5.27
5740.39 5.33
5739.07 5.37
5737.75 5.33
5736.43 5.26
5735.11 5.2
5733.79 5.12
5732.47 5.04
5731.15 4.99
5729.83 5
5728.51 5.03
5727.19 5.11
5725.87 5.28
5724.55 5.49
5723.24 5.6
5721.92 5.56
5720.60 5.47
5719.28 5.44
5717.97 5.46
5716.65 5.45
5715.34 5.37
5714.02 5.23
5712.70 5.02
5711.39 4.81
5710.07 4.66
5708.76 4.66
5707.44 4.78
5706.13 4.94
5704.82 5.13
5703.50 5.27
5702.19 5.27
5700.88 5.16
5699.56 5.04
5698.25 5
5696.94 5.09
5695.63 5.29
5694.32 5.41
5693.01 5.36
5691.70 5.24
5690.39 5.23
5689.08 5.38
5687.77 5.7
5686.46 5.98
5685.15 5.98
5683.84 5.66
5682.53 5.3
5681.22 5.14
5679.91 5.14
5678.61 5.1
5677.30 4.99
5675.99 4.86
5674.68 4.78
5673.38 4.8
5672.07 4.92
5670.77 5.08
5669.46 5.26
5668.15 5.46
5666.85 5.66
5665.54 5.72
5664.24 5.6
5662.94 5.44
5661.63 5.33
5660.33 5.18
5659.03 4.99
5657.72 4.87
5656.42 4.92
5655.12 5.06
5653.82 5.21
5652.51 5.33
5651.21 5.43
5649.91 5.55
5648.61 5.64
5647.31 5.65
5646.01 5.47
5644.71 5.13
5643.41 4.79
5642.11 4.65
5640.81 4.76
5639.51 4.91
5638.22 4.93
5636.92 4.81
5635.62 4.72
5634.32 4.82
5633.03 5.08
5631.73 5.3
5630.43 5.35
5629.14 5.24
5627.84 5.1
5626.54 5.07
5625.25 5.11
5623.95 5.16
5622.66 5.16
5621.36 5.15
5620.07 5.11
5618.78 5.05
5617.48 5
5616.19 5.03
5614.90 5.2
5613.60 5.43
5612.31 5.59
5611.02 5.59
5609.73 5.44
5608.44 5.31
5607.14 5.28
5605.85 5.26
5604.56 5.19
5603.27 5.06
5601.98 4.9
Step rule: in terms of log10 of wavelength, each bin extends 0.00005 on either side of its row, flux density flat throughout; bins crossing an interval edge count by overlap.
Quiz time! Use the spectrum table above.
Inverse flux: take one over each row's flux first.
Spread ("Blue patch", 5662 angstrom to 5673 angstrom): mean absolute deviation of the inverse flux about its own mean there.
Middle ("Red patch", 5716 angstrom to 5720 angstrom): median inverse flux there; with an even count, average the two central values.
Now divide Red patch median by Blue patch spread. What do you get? 23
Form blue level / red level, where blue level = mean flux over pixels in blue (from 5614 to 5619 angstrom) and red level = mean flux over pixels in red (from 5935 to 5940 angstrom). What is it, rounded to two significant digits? 0.97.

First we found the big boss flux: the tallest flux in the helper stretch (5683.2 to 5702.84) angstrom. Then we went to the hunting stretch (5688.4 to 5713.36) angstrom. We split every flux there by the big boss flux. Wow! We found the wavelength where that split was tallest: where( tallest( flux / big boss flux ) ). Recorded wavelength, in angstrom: 5694.32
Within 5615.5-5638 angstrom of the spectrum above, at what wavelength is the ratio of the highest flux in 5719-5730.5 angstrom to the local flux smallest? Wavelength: 5630.43 angstrom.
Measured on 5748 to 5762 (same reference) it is 5748.33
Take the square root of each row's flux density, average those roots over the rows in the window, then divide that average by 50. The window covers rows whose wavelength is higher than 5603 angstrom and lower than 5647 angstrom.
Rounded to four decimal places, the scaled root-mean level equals 0.0453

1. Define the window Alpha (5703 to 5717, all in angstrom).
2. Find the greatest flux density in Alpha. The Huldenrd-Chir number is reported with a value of 5.45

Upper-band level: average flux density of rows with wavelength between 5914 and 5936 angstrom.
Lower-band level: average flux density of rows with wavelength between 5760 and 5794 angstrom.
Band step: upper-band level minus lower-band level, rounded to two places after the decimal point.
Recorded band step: -0.05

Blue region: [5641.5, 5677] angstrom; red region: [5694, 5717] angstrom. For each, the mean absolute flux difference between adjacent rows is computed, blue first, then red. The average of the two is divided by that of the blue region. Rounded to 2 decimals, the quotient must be 0.94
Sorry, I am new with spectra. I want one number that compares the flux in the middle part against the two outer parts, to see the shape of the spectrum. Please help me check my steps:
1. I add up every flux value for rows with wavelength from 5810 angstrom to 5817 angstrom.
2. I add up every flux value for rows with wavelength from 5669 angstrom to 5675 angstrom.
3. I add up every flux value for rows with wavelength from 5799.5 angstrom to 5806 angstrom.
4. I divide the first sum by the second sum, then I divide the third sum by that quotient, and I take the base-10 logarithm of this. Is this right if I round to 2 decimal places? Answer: 1.38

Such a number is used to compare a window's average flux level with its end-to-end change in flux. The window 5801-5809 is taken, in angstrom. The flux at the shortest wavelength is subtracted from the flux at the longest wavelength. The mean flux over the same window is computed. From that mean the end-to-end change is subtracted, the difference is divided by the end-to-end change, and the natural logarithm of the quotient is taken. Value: 3.10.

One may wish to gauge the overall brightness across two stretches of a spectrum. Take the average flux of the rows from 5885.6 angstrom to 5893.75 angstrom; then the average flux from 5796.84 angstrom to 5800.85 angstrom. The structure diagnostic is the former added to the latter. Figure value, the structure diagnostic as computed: 10.3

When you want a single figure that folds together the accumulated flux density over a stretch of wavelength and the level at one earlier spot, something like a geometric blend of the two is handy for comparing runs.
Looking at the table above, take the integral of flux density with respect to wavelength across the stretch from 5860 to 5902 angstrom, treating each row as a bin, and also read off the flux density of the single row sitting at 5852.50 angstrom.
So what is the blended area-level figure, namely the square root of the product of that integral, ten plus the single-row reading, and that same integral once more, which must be 833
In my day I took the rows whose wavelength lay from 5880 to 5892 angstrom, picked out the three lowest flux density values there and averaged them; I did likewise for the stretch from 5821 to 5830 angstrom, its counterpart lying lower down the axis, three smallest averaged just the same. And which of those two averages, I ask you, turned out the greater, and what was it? 5.09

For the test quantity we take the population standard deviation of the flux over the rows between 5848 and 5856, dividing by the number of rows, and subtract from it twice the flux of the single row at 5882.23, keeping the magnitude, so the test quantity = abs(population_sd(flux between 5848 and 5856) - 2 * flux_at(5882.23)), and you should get 10.4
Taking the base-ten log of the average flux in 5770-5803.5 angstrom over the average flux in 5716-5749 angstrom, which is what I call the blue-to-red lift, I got 0.004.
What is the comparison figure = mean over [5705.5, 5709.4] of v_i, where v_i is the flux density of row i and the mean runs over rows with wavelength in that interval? 4.79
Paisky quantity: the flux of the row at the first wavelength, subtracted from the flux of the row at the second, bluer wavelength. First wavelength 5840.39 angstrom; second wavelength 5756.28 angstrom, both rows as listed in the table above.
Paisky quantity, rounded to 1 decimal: -0.4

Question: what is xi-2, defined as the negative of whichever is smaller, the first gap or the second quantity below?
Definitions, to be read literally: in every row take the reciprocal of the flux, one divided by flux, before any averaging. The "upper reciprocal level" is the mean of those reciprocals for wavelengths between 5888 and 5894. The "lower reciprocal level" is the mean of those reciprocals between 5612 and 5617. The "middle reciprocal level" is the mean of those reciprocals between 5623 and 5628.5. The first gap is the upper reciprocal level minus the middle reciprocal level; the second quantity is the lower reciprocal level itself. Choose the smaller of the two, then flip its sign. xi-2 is -0.013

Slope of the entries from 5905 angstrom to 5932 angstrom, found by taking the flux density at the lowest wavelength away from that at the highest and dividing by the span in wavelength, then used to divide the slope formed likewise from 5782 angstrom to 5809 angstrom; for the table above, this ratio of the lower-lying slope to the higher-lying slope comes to 37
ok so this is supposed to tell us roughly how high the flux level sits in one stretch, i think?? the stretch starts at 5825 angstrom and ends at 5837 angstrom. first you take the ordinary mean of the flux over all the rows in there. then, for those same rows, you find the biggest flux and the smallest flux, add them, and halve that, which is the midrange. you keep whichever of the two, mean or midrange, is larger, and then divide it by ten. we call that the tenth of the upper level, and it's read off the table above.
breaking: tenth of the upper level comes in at 0.528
